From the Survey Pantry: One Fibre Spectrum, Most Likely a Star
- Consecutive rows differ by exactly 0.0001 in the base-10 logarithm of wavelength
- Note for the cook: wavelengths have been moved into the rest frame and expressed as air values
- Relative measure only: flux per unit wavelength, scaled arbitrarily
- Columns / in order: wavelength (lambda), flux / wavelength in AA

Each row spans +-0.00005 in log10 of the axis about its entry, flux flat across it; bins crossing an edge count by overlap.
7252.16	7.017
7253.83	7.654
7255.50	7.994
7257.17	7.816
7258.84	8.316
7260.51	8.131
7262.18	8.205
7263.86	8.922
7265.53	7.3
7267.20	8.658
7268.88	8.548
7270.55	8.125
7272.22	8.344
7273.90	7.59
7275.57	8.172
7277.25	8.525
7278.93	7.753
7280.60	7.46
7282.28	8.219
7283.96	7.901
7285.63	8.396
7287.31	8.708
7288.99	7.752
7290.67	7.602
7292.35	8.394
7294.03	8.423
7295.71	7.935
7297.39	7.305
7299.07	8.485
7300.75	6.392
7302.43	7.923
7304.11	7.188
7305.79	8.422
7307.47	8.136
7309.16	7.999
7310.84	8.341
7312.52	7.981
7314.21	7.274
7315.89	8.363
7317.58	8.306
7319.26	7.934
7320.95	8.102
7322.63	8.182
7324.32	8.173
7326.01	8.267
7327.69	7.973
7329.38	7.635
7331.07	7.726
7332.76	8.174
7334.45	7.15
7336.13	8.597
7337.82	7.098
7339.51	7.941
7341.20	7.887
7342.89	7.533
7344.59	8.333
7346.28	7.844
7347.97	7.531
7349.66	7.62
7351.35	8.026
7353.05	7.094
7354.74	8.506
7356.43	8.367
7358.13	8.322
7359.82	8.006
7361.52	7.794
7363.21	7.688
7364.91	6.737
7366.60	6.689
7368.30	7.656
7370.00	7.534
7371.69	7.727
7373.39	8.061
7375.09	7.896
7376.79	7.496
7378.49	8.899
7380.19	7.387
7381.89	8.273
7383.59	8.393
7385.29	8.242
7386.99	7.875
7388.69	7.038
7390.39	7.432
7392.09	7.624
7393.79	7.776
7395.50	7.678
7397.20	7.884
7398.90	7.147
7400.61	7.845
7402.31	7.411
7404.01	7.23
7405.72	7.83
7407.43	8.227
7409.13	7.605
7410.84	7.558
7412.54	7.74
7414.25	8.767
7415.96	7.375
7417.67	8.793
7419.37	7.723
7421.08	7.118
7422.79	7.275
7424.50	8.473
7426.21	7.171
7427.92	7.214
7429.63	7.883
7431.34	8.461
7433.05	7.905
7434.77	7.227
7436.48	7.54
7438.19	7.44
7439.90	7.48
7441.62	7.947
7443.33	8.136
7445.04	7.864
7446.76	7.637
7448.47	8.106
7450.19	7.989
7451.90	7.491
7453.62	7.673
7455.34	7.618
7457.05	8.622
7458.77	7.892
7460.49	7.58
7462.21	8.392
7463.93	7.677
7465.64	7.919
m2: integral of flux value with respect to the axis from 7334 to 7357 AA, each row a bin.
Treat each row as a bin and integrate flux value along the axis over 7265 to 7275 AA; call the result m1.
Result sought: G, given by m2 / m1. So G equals 2.2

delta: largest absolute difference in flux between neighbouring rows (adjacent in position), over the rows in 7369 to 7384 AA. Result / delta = 1.5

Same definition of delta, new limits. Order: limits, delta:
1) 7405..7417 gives 1.4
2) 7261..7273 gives 1.6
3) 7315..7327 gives 0.4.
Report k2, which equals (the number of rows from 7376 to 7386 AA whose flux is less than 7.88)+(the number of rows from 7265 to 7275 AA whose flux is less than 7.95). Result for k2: 4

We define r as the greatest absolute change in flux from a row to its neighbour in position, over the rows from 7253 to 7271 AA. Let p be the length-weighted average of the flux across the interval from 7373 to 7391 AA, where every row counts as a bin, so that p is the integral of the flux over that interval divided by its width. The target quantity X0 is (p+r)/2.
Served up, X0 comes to 4.77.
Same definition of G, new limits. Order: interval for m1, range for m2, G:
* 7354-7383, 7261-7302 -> 1.5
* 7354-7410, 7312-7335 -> 0.4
